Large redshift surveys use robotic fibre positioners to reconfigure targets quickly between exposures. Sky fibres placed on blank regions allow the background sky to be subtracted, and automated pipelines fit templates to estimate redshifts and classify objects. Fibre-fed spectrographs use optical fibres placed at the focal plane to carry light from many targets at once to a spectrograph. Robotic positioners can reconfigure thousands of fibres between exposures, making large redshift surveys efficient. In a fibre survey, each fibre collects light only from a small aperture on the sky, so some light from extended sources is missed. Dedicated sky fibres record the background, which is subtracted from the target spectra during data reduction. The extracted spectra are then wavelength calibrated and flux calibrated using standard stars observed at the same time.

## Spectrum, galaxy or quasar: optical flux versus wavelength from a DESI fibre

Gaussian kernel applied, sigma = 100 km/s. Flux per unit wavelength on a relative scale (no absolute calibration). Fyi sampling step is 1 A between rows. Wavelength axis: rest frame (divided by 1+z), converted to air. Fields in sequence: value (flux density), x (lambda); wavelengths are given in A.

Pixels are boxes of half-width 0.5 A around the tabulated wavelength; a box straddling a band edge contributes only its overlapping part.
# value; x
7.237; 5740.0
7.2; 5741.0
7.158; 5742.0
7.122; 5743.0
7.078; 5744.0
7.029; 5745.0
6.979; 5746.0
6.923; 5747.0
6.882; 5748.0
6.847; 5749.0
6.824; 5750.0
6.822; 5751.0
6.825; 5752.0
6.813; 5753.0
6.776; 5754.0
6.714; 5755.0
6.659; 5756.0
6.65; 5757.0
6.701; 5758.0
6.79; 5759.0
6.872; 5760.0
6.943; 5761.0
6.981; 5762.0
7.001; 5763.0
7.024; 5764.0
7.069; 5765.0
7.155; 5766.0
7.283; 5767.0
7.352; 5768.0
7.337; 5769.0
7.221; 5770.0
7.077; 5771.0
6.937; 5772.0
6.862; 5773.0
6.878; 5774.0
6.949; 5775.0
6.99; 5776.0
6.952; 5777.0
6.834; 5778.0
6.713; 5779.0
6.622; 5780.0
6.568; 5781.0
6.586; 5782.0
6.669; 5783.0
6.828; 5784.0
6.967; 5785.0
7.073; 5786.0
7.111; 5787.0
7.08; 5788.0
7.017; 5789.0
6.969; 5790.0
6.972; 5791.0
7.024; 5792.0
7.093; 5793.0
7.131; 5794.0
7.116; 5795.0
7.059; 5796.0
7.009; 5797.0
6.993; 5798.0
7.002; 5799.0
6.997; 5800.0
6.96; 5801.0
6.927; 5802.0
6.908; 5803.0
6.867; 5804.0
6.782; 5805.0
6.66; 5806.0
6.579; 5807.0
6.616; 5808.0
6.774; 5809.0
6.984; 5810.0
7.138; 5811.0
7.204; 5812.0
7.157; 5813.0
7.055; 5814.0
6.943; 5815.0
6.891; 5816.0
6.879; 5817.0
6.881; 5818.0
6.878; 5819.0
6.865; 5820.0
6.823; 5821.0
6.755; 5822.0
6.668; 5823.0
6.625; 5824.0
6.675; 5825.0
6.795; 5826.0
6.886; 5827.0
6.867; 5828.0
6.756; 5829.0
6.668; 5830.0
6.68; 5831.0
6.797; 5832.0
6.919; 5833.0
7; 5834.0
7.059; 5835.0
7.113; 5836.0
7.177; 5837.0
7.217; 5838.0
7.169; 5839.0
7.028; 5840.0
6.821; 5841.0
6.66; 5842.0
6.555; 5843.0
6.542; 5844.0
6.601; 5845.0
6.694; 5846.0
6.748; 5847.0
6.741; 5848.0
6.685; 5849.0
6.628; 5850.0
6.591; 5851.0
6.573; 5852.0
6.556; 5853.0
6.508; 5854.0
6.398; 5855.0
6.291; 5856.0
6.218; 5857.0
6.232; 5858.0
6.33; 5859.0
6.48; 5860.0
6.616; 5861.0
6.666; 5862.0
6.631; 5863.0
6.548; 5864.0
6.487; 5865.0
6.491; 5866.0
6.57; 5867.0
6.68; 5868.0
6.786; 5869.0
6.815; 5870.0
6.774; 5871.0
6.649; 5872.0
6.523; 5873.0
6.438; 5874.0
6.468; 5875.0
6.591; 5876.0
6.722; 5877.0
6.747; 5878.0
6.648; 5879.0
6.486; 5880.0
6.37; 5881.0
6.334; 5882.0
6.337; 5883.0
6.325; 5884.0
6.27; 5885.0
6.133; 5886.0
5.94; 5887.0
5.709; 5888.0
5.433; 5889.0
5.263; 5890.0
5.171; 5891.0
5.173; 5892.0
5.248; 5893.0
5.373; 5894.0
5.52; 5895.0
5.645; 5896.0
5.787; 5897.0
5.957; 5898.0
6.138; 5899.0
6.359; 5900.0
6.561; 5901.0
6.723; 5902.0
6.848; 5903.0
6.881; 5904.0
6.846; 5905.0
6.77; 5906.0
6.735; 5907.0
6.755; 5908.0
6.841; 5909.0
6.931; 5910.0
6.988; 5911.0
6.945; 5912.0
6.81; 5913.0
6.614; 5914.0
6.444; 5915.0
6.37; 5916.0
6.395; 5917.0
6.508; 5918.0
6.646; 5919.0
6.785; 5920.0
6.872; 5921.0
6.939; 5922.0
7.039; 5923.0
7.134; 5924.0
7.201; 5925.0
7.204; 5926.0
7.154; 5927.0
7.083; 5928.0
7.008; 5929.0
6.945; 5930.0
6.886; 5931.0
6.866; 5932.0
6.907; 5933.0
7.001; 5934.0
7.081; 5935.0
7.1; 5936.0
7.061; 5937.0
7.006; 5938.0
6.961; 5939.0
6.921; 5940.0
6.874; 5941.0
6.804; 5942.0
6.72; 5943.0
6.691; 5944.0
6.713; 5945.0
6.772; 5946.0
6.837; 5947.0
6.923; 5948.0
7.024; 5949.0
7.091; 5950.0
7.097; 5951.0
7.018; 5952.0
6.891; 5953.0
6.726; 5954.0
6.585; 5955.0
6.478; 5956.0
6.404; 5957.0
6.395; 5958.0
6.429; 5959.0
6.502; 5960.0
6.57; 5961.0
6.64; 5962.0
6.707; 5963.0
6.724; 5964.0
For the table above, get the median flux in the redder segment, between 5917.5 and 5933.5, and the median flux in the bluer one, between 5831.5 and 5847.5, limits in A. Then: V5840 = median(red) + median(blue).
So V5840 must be 13.8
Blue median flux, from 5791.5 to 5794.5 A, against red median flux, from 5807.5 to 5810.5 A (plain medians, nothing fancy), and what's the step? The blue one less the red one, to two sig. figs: 0.32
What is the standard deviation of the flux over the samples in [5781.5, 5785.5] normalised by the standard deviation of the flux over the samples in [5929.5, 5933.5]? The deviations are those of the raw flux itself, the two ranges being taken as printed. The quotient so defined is 5.0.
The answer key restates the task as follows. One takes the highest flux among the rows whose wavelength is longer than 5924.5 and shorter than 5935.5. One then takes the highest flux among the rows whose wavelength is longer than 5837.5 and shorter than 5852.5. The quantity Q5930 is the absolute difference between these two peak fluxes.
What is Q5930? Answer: 0.01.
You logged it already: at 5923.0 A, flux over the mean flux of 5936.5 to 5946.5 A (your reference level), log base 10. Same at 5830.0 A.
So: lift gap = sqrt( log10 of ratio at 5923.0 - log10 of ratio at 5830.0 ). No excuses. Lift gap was 0.15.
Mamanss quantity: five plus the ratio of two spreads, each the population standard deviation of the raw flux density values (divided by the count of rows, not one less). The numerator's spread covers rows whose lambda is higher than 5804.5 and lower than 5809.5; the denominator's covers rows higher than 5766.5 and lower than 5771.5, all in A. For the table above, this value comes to 5.8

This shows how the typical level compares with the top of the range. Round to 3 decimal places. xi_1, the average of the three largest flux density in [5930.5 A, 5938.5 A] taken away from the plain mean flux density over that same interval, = -0.092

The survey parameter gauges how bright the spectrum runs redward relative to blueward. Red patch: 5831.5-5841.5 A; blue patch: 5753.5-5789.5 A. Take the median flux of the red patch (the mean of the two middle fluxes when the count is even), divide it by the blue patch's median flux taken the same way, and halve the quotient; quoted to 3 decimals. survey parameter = 0.507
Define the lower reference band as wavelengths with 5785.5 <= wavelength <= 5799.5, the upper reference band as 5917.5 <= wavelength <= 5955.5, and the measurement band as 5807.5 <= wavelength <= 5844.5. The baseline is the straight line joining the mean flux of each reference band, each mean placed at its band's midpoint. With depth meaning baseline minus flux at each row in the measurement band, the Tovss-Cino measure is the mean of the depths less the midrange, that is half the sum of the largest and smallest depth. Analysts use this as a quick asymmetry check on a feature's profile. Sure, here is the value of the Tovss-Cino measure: 0.013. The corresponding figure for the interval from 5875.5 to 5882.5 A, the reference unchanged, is -0.016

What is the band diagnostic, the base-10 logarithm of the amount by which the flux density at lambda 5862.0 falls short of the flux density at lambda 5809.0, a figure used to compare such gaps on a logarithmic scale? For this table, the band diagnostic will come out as -1.0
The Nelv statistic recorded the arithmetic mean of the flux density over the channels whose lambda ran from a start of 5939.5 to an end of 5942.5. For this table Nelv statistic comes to 6.87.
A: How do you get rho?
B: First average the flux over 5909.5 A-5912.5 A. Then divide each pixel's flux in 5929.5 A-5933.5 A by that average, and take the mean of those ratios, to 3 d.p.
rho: 0.992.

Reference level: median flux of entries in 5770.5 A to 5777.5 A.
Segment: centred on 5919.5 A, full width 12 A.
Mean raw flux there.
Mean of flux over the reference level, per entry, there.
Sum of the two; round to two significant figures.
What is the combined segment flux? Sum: 7.7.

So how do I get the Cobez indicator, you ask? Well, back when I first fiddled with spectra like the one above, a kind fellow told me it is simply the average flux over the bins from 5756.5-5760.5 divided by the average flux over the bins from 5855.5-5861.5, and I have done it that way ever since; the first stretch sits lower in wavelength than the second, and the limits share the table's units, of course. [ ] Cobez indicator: 1.06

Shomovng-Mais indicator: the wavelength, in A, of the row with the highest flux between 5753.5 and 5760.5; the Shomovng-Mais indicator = 5760.0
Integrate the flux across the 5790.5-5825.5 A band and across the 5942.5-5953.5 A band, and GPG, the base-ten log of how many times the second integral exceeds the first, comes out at -0.5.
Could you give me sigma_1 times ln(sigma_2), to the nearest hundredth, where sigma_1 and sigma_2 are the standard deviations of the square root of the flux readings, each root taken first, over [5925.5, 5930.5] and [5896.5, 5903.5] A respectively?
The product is -0.05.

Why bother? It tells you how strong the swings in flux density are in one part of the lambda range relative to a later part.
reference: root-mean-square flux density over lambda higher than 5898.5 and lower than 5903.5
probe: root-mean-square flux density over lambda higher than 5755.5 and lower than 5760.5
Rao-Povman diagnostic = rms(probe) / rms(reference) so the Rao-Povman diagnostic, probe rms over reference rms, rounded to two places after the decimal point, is 1.03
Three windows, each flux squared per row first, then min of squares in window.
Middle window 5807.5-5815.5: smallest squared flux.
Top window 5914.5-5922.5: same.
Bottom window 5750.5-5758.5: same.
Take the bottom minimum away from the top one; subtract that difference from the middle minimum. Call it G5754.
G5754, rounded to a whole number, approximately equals 47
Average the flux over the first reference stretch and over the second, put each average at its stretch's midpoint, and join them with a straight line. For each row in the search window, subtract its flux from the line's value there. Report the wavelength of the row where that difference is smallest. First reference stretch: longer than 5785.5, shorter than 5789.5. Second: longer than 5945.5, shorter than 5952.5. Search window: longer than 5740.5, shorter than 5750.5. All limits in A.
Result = 5741.0 A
